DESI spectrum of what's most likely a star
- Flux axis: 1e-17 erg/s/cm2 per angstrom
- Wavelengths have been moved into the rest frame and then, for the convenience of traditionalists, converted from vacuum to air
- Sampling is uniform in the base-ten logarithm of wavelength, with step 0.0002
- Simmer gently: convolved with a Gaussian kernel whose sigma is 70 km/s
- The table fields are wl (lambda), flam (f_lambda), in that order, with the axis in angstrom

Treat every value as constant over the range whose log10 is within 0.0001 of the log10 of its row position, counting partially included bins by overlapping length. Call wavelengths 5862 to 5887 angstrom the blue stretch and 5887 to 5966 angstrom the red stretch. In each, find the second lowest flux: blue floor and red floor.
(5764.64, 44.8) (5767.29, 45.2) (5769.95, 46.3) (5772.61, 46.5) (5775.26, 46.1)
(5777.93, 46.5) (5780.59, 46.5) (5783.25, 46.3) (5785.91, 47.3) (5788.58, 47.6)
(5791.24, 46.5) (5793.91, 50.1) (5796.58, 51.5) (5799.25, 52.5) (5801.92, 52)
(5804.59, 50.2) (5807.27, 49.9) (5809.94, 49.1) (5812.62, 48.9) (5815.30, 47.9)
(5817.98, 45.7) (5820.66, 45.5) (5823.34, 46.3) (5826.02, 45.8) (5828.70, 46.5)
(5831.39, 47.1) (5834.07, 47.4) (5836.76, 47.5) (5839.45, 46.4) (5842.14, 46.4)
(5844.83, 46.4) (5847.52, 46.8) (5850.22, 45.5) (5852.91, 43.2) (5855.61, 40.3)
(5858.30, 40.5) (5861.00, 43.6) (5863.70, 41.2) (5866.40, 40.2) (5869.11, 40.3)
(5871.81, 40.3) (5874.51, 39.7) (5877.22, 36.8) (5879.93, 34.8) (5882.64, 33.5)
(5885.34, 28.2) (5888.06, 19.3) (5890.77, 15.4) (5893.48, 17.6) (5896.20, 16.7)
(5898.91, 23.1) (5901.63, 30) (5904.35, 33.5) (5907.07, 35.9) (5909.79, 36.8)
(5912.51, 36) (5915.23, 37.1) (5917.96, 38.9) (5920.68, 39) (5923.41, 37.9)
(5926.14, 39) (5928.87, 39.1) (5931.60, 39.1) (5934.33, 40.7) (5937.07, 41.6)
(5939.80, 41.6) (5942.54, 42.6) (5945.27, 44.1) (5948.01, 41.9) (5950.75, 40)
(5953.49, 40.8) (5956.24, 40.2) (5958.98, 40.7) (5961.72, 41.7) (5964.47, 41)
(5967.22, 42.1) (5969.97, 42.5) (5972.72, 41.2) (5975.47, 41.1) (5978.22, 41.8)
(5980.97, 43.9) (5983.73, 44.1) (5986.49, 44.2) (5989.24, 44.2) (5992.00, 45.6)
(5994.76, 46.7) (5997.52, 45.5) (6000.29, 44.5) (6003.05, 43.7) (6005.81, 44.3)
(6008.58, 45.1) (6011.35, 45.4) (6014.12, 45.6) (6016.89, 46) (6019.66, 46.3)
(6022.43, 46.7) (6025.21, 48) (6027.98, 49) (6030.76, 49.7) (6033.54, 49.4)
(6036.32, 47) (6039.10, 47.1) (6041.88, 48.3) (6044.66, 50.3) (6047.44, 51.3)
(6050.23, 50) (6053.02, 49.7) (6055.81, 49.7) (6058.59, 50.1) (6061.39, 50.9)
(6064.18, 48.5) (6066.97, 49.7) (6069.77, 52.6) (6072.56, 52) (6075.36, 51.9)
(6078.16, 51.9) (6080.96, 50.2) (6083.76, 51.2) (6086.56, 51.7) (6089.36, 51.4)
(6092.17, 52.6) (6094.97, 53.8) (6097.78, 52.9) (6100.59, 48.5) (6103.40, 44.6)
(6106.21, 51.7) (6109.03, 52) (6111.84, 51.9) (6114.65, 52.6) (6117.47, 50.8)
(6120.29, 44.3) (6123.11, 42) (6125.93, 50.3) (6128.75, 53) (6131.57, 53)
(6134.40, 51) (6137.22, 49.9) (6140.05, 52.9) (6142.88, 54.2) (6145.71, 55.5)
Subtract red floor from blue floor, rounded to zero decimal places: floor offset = 17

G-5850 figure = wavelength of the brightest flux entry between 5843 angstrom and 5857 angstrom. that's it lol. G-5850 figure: 5847.52 angstrom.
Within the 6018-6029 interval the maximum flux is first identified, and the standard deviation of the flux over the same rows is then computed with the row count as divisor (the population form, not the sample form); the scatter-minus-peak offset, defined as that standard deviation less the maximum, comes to -47.9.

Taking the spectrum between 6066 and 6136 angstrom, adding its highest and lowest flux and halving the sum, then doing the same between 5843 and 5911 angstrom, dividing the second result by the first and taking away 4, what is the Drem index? -3.35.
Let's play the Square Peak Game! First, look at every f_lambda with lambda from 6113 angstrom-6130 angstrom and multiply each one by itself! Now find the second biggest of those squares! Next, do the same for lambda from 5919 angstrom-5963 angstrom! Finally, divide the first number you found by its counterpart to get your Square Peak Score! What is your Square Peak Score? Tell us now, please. 1.52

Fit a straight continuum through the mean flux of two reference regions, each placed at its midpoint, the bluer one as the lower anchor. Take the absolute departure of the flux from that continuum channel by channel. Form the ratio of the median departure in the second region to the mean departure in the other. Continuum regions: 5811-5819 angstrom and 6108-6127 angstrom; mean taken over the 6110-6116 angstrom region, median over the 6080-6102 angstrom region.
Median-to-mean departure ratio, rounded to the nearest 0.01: 0.82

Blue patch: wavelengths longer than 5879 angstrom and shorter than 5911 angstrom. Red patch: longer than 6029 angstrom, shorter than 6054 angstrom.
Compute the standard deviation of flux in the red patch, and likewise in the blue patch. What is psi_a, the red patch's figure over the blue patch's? 0.2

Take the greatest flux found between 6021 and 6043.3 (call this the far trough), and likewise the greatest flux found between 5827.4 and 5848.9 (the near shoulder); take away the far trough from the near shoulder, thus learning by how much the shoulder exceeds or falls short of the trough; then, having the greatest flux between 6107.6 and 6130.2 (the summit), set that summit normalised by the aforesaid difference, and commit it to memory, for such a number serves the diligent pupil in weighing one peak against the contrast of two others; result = -24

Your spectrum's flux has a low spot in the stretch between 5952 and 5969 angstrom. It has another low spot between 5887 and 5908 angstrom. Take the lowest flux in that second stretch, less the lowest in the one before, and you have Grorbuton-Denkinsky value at -25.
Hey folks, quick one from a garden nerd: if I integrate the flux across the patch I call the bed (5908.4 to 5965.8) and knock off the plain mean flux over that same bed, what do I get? 2256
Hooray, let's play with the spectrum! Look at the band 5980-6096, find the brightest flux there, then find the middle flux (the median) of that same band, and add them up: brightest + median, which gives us 103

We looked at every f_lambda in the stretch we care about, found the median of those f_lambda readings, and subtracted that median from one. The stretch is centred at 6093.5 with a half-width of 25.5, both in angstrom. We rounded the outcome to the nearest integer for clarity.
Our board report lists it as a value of -51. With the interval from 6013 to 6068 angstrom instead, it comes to -48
